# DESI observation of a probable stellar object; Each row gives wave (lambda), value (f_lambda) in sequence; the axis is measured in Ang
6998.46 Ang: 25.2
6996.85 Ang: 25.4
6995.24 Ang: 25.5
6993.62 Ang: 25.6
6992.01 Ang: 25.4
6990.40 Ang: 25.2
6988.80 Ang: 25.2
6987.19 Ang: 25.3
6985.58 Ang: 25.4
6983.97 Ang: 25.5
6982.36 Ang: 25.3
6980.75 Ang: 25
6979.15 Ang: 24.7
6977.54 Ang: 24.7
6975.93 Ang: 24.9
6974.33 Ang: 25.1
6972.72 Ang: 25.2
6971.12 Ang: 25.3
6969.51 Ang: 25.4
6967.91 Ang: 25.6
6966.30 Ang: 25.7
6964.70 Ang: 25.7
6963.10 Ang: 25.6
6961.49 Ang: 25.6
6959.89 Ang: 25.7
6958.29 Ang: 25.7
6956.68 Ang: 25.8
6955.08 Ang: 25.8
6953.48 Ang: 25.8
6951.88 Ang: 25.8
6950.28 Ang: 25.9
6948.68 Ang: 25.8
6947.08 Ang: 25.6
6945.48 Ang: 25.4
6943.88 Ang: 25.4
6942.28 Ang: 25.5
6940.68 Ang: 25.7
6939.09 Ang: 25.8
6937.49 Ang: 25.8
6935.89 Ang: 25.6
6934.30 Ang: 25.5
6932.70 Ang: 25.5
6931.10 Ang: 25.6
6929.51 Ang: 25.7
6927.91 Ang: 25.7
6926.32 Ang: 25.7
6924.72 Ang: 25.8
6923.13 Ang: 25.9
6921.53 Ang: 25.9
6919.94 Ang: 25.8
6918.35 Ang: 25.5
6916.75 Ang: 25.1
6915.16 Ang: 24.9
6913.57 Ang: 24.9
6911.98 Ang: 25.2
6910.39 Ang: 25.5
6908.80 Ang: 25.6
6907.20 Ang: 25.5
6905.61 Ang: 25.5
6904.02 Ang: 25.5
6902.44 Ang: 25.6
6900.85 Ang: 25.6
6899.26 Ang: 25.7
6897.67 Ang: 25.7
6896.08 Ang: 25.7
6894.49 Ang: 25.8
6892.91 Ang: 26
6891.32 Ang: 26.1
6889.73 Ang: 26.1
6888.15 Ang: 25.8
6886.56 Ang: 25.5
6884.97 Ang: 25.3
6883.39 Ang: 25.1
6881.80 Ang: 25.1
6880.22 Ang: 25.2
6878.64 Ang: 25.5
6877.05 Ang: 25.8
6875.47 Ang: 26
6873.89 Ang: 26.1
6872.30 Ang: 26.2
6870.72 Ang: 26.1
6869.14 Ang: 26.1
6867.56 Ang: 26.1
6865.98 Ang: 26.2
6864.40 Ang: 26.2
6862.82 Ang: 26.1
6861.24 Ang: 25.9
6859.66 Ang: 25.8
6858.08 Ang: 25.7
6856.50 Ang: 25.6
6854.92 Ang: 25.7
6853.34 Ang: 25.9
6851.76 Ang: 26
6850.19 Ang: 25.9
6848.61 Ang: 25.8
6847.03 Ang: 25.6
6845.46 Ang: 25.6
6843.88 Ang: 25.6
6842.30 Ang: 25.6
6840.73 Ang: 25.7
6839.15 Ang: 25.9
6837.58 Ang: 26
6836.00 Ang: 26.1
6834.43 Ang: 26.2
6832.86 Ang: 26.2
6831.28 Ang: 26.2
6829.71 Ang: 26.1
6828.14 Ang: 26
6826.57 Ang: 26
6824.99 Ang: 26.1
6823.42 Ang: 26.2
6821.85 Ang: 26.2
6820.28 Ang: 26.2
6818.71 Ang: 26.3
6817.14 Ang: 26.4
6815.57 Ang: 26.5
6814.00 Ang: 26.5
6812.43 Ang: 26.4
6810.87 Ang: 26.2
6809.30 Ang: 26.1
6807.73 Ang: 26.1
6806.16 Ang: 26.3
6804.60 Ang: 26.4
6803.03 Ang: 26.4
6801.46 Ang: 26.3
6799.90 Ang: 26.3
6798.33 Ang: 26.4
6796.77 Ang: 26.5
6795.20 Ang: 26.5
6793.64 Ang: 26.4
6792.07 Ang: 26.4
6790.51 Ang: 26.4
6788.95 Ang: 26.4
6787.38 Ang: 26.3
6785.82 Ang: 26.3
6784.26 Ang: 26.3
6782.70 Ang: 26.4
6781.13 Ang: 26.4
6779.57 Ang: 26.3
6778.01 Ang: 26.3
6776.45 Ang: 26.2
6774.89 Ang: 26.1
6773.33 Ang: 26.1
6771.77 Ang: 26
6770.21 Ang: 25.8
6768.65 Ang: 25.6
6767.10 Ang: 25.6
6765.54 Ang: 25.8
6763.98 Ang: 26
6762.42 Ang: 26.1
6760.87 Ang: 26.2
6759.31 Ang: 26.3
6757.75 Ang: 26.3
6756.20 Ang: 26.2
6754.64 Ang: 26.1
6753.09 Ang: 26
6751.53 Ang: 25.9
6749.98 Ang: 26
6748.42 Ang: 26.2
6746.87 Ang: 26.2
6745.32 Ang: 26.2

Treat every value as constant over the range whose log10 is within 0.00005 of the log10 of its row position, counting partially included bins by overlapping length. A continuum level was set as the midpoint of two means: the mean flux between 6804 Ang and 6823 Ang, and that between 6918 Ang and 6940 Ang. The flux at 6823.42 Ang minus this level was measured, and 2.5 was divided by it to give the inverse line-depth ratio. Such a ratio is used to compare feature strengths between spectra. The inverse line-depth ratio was 13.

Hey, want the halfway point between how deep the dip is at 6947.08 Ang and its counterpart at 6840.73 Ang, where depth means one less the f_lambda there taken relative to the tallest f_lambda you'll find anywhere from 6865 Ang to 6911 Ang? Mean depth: 0.021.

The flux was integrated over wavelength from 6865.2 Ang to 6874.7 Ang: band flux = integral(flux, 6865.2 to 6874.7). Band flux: 248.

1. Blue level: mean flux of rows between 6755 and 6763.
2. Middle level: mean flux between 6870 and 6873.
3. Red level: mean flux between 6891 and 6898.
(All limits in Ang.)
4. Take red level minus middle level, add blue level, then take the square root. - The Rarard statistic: 5.09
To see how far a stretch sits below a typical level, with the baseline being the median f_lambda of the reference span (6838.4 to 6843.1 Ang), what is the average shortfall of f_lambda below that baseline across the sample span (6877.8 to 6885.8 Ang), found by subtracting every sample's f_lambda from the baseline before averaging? 0.5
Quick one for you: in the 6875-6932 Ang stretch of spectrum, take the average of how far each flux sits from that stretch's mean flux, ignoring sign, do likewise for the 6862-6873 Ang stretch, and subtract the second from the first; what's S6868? 0.20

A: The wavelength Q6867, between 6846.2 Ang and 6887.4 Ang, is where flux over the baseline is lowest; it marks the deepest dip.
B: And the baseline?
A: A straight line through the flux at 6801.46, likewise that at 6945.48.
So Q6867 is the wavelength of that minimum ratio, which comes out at 6881.80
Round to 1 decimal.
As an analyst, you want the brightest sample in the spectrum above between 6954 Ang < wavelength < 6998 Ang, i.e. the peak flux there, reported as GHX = 25.8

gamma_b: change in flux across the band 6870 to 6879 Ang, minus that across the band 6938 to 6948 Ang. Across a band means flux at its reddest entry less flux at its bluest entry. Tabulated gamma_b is -0.40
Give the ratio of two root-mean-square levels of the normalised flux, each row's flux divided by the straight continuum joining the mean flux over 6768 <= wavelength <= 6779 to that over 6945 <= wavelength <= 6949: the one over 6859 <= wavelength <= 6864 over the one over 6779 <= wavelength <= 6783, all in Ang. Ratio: 0.99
